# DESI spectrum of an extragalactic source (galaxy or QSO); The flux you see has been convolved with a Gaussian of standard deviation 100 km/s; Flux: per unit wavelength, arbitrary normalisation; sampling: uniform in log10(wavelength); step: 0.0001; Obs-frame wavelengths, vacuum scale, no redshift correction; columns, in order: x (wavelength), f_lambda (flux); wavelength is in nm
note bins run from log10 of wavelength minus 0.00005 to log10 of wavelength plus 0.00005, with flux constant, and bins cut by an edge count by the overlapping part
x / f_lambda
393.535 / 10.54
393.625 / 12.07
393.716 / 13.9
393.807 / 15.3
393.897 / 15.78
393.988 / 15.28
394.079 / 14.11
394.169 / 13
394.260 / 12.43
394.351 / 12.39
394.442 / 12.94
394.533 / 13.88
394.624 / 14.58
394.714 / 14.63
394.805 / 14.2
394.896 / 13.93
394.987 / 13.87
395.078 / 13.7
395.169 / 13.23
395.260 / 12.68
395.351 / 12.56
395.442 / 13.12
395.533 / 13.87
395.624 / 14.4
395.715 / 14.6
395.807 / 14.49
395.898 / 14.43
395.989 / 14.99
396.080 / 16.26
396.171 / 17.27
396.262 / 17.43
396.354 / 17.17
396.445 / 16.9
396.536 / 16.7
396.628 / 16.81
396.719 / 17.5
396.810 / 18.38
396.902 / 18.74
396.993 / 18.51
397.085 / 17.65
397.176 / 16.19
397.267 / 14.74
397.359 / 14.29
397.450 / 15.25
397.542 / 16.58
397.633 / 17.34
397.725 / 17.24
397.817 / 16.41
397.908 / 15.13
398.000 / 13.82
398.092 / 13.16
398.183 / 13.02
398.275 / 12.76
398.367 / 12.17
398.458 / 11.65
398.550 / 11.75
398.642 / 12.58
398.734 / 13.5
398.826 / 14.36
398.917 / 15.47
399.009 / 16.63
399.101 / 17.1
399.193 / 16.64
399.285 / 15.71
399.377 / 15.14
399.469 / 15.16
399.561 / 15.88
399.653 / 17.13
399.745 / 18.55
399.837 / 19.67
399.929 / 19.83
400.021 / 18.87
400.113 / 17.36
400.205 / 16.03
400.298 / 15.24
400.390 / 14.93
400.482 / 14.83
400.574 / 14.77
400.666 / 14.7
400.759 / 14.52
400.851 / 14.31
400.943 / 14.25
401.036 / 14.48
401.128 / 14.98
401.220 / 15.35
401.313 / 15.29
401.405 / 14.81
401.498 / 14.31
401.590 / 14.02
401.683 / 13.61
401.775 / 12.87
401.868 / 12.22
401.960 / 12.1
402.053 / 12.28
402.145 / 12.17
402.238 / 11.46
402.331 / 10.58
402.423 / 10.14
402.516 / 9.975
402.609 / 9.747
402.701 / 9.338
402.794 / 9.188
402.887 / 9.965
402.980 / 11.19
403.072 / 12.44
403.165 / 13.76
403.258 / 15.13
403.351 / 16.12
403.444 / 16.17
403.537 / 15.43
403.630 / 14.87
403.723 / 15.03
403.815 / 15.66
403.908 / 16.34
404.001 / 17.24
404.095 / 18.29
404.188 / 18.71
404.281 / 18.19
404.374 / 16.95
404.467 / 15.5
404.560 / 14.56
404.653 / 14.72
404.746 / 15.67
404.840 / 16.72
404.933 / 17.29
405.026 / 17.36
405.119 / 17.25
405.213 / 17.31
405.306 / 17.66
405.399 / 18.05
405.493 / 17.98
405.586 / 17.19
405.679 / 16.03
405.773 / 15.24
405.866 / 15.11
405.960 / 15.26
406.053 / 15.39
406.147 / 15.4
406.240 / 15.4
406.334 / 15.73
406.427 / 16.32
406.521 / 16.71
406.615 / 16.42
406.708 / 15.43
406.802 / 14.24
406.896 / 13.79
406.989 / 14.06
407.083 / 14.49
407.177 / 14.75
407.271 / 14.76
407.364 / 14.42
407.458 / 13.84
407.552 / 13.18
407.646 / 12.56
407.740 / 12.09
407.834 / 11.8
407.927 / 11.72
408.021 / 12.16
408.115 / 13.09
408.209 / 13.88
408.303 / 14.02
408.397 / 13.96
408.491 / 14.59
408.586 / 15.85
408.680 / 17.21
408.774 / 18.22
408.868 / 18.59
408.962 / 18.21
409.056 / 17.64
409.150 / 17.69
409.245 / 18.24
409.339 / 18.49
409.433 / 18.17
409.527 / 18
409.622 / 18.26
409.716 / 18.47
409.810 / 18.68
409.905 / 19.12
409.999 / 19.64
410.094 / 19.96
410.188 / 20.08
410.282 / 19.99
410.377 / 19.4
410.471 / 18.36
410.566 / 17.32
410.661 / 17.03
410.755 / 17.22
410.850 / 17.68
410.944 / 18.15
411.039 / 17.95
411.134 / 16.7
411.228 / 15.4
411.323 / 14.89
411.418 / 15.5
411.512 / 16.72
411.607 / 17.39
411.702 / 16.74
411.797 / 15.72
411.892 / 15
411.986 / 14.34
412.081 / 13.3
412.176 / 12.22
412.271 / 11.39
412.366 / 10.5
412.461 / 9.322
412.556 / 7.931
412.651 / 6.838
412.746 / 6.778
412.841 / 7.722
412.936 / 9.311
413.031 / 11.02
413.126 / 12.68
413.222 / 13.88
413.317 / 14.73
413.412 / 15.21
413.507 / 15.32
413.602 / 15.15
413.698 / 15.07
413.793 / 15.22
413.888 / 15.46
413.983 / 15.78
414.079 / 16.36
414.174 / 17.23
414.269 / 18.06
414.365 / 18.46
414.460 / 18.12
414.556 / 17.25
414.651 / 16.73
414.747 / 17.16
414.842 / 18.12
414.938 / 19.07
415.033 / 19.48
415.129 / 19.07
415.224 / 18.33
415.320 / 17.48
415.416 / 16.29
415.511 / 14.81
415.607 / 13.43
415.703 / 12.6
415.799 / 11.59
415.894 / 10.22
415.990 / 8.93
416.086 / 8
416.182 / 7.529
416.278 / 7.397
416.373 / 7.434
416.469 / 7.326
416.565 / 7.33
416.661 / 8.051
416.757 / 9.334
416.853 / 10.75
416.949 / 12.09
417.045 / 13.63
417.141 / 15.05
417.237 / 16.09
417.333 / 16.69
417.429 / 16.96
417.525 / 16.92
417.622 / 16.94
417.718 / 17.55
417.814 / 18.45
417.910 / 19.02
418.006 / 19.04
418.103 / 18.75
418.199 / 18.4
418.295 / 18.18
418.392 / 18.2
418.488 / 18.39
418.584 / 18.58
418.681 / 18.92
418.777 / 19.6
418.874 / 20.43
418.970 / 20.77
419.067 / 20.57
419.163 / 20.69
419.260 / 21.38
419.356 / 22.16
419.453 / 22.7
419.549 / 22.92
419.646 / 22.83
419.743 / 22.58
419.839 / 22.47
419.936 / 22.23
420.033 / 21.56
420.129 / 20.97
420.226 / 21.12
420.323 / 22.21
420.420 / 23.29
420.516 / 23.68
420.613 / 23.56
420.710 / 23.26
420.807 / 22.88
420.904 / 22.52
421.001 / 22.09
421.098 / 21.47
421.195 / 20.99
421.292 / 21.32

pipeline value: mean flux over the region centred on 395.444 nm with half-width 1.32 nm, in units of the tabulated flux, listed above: 14.6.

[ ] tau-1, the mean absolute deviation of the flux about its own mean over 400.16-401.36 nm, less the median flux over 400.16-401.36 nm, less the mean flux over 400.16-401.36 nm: -29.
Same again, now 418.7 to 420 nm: -43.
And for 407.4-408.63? -25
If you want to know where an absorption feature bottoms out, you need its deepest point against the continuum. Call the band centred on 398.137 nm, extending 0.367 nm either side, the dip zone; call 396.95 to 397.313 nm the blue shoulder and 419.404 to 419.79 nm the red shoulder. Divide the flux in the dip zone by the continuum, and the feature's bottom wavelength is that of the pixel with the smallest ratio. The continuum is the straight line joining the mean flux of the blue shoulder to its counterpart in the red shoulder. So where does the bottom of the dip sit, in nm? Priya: 398.458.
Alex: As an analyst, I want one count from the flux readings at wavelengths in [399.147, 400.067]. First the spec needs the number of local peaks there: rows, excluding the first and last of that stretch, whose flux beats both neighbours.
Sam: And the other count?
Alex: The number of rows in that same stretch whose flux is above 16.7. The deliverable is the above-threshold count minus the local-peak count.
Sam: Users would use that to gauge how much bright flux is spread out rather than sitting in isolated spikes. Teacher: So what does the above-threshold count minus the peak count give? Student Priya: 4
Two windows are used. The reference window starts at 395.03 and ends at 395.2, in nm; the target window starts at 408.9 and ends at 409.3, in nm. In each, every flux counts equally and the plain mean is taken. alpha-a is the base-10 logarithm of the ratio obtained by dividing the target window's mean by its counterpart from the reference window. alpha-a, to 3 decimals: 0.125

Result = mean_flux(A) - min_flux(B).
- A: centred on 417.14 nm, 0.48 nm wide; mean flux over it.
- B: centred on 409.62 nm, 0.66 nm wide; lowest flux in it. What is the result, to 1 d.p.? -3.3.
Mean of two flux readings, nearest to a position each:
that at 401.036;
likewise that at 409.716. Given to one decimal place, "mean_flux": 16.5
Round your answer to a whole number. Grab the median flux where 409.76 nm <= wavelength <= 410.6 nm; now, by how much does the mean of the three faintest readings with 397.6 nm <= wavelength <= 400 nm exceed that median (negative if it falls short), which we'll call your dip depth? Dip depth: -8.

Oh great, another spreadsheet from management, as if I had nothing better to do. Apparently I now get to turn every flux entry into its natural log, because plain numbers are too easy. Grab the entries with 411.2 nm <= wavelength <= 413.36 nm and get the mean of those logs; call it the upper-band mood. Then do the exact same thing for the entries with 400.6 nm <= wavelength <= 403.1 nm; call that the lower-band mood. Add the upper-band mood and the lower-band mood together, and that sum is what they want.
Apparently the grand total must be 5.01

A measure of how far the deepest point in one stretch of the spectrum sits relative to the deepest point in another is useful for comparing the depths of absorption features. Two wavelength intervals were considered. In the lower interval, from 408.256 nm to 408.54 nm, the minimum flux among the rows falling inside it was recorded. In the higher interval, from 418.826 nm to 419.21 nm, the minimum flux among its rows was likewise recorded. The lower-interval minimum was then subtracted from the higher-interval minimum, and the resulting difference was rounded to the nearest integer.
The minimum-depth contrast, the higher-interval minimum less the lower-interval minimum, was 6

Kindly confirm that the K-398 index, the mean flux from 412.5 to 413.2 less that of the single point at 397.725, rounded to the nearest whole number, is -8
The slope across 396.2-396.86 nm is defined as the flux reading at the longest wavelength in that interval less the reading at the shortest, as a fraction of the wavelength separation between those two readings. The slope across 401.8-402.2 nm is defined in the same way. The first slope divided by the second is -10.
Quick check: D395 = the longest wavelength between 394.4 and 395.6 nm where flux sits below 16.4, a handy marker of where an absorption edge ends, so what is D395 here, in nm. 395.533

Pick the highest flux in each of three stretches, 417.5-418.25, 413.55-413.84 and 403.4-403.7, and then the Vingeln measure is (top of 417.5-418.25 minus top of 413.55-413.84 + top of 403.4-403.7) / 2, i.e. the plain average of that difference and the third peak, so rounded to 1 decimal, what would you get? 10.0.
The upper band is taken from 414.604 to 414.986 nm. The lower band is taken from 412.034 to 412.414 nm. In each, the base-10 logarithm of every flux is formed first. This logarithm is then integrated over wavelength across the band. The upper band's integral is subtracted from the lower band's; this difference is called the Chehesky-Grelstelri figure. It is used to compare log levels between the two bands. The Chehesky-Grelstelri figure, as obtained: -0.070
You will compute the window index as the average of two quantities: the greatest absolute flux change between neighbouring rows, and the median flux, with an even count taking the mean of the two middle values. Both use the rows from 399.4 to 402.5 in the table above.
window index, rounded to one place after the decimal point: 8.1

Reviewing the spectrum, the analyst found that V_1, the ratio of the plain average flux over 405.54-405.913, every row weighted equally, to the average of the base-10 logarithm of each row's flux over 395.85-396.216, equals 13.3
